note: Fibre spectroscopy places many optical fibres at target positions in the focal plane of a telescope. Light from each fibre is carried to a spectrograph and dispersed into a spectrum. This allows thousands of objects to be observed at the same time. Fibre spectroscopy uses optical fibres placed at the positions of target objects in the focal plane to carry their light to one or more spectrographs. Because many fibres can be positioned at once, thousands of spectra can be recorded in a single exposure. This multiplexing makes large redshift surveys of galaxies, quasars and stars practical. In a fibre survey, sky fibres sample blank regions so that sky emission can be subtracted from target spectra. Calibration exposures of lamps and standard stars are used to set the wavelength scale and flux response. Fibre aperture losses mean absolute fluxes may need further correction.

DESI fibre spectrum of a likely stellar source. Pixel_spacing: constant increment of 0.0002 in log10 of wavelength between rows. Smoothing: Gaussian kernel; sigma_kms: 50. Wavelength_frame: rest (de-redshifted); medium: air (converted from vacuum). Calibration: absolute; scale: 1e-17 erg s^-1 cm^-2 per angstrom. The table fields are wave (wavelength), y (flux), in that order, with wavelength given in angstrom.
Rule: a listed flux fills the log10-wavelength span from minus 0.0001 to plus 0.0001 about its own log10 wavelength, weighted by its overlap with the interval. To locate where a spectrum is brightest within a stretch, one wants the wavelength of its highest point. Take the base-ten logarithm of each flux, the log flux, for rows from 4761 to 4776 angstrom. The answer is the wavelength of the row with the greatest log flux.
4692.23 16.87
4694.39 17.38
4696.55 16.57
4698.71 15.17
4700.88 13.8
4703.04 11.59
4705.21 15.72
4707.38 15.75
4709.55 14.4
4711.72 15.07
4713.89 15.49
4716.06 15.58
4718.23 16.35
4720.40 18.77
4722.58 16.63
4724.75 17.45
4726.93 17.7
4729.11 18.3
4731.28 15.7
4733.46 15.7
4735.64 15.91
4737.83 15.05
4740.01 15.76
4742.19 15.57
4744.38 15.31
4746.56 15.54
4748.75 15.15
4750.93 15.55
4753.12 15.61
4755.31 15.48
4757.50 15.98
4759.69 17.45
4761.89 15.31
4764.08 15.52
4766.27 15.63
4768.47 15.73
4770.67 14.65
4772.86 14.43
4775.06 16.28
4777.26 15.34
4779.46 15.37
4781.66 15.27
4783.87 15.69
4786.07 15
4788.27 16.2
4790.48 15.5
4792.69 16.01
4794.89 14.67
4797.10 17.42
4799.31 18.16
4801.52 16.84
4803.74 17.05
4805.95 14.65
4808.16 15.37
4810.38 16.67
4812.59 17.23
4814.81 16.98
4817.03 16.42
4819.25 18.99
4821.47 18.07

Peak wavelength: 4775.06 angstrom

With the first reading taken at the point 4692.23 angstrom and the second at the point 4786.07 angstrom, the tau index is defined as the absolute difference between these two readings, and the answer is 1.9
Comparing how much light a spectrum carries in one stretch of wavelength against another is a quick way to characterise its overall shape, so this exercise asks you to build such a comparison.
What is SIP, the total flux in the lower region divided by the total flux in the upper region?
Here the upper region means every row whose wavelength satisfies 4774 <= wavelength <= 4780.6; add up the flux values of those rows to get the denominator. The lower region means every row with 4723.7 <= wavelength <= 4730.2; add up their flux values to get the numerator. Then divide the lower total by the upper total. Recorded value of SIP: 1.14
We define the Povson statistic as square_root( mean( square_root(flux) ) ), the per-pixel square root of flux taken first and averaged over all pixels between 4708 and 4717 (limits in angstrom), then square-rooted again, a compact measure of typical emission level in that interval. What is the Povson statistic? 1.97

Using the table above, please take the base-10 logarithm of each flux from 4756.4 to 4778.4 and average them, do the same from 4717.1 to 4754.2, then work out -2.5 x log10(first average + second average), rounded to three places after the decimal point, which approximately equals -0.952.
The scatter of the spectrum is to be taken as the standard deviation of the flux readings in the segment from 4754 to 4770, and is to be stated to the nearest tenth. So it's 0.7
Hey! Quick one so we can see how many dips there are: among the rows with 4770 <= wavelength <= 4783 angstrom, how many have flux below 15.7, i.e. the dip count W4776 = 5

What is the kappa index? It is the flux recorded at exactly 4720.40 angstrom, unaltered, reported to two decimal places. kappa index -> 18.77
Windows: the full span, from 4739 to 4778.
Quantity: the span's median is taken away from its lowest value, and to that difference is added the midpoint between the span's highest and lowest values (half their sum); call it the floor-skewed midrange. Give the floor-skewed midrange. 14.8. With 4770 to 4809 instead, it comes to 15.3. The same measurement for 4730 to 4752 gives 15.0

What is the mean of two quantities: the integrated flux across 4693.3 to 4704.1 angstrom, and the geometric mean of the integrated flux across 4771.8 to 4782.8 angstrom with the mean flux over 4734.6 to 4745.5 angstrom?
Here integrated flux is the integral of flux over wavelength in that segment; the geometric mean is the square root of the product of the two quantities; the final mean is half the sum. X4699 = 106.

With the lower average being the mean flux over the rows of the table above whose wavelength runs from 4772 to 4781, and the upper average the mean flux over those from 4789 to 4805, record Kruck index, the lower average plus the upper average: 31.9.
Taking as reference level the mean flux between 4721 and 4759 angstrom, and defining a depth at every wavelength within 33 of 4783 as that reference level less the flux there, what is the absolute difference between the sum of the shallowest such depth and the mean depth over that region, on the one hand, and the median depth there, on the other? 2.4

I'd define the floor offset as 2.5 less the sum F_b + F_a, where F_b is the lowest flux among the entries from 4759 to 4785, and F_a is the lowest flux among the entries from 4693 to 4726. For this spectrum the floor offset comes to -23.5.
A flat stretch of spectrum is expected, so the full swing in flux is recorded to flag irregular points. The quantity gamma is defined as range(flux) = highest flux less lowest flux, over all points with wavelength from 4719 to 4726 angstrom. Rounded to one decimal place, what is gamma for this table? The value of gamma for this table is 2.1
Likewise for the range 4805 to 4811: 2.0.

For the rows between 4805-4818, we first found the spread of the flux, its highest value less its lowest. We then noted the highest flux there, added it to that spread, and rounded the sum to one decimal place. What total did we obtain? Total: 19.8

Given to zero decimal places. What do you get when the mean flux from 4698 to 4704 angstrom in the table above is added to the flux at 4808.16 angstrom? 29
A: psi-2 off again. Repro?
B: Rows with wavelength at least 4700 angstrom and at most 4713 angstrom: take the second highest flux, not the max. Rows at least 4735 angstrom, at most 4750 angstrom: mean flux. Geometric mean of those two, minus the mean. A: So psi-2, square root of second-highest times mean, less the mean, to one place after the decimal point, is 0.1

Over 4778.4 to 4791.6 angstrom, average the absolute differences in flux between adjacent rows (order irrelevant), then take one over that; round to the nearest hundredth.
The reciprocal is 1.61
